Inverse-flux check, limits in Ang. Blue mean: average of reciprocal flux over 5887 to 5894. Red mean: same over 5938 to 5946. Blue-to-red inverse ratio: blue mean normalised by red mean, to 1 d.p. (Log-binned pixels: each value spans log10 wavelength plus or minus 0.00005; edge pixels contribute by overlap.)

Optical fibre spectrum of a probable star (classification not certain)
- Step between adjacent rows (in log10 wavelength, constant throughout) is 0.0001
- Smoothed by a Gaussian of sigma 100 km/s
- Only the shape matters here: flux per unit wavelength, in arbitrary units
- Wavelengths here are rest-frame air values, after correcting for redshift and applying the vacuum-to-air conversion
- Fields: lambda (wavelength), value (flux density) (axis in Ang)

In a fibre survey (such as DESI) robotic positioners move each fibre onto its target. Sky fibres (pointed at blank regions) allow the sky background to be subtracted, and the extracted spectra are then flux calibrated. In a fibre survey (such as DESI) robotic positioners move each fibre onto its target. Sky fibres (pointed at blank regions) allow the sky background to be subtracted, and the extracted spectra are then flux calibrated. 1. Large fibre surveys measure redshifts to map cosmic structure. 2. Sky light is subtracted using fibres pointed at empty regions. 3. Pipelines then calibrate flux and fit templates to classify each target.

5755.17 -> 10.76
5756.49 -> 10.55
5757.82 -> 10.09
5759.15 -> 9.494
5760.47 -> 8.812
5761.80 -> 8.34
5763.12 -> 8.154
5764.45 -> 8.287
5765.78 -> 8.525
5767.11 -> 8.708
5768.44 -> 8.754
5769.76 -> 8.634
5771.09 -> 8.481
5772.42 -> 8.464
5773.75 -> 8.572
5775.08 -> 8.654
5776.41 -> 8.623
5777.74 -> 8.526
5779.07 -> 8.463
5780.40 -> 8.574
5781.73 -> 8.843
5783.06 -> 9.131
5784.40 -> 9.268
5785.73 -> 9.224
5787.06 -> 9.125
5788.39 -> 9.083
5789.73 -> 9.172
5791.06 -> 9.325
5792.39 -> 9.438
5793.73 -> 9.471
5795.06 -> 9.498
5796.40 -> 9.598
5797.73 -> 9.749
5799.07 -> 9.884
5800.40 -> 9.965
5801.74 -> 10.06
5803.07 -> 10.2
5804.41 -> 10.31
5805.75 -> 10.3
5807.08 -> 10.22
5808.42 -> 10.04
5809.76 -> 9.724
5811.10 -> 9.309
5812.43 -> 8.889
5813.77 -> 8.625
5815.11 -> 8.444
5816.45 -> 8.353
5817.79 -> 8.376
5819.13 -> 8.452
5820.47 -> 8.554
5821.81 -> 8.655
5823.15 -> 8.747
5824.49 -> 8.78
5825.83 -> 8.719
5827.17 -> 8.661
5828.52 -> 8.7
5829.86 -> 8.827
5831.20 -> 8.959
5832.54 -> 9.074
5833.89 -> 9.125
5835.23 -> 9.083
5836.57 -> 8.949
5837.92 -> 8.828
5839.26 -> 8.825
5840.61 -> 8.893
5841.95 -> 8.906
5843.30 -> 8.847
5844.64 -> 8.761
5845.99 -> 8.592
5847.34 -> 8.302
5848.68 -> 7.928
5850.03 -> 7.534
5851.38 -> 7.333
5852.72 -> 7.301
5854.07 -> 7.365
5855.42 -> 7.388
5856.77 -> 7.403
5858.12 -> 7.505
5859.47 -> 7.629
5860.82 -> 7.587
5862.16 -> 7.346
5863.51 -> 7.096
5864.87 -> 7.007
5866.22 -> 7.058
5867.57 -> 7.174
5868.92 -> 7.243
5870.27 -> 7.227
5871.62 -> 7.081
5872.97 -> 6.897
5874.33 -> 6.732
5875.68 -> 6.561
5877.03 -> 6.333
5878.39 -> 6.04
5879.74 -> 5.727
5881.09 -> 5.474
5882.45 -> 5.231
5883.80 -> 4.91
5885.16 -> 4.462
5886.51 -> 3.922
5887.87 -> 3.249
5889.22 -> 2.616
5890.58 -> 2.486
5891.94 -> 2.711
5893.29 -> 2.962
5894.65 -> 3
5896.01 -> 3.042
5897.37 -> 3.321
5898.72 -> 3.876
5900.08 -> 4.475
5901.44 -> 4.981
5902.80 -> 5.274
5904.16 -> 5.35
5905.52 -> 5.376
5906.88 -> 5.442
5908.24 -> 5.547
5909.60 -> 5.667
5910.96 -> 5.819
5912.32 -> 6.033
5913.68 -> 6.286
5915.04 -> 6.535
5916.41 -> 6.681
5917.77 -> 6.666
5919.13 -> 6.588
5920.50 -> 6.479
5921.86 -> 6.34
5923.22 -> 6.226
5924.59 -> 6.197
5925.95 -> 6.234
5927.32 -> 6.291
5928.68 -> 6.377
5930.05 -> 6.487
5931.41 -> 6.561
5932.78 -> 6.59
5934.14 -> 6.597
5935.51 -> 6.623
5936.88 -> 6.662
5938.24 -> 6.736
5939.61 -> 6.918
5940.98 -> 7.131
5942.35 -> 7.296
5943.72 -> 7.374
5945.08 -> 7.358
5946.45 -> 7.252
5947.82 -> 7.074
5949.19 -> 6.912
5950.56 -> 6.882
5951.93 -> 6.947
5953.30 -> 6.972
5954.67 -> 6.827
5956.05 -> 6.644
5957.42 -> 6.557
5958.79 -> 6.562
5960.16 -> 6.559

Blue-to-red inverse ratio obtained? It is 2.6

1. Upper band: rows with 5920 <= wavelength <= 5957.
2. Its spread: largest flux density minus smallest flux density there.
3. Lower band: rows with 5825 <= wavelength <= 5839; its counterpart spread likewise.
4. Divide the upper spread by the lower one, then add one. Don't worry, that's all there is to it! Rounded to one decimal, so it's 3.5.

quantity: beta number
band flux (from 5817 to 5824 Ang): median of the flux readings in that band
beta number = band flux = 8.6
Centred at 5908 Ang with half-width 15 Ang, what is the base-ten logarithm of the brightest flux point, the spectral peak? 0.82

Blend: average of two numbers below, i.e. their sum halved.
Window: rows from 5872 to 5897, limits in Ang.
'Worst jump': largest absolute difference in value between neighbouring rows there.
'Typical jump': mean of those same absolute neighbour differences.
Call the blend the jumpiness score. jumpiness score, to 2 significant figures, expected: 0.48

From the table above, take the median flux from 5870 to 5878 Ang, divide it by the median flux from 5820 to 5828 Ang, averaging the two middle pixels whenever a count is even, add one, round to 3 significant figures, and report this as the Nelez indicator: 1.78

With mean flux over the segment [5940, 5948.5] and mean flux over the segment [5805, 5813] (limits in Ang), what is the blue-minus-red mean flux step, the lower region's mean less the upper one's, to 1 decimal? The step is 2.5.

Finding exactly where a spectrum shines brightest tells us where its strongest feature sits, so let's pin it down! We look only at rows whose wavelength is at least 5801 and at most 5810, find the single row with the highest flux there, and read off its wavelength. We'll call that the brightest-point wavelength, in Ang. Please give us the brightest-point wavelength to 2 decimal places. 5804.41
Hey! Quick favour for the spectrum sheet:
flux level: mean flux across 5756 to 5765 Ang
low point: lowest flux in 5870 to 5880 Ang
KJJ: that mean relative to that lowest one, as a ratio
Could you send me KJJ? 1.59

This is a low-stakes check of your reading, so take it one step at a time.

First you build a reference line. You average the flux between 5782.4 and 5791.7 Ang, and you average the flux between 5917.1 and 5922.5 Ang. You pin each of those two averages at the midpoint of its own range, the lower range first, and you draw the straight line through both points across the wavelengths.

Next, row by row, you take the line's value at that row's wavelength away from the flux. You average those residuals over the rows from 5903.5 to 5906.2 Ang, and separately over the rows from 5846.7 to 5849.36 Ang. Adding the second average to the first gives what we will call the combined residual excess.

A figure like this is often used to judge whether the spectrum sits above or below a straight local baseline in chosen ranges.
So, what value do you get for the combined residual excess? -1.3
